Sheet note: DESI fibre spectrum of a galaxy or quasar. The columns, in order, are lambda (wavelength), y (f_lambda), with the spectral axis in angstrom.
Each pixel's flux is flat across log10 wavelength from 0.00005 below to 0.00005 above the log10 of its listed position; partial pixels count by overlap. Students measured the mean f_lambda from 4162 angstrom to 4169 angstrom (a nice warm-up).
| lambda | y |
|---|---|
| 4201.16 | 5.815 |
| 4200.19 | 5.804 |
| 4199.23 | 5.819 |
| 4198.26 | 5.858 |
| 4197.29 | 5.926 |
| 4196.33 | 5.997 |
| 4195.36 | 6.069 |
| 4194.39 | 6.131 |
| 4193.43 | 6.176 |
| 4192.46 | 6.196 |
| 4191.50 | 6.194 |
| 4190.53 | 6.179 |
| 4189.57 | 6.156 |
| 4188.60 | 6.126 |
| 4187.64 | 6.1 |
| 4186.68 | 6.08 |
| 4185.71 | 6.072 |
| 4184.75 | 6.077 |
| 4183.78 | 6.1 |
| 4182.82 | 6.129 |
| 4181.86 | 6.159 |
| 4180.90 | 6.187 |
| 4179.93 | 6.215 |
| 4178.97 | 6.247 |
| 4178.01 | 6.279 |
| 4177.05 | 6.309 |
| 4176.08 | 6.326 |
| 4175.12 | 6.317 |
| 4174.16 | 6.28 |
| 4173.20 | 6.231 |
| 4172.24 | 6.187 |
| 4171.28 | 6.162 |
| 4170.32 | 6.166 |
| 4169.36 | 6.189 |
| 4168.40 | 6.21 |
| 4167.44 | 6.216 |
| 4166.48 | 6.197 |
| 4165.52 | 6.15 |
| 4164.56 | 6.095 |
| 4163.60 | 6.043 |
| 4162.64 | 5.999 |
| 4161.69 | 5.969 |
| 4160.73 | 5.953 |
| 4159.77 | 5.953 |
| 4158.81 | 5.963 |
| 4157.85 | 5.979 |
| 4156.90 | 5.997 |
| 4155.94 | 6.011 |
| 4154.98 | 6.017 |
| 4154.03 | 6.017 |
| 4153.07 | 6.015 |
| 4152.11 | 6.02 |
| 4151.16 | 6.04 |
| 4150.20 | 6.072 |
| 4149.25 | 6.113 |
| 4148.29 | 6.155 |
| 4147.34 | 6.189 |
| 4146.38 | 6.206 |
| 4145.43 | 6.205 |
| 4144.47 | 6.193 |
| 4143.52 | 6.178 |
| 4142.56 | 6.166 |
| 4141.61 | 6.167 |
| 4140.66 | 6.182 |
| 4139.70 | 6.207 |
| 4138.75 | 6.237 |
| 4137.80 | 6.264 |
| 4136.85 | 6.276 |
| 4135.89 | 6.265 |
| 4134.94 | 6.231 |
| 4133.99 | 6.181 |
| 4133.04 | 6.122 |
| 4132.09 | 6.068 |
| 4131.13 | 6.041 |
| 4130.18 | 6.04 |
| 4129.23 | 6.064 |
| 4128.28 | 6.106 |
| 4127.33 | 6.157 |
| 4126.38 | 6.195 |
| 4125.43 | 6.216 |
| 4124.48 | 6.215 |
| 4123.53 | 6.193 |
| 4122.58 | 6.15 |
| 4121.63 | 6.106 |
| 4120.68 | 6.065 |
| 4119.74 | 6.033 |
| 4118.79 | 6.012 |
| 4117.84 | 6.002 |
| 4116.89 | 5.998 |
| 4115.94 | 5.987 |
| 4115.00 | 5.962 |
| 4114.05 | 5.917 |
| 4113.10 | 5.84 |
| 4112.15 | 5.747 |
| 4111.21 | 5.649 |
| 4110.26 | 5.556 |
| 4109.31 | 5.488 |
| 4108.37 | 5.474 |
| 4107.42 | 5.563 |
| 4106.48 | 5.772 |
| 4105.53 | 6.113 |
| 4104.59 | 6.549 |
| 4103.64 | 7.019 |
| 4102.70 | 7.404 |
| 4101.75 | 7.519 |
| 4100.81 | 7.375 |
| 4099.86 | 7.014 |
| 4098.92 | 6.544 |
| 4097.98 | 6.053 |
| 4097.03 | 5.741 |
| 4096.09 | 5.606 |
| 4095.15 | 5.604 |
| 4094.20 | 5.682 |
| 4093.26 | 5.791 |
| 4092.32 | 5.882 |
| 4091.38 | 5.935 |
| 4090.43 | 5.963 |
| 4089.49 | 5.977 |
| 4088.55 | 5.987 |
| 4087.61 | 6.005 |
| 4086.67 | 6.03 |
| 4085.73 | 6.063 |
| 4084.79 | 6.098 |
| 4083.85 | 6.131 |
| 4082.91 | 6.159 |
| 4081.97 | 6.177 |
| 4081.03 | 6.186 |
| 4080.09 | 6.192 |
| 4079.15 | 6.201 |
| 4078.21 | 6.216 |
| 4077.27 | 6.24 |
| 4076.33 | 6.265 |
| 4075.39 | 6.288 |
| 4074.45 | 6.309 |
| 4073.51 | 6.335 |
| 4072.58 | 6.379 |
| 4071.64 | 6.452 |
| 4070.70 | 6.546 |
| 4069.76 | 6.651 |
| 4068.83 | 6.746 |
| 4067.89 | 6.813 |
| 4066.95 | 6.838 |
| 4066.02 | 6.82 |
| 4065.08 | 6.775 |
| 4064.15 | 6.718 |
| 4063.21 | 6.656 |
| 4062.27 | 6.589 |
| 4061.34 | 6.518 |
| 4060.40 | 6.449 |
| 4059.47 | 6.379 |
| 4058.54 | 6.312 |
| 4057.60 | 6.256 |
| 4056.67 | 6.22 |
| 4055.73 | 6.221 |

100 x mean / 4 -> 153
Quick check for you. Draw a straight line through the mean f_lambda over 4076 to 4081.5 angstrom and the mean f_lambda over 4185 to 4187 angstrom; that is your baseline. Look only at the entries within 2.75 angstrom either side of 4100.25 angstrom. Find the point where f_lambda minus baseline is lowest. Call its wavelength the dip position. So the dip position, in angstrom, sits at 4097.98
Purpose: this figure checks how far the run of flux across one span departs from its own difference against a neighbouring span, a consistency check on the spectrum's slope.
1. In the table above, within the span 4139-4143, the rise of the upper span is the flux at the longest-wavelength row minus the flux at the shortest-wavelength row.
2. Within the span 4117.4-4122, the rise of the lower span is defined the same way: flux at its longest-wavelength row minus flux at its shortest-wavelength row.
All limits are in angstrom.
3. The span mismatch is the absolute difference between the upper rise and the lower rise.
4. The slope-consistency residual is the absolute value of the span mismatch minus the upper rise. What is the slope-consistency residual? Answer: 0.19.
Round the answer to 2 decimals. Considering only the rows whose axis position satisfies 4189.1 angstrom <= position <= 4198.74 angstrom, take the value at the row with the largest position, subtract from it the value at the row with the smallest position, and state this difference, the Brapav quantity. -0.30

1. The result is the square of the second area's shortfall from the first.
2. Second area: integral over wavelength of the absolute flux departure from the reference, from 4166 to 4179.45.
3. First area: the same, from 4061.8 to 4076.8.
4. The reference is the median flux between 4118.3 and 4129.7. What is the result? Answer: 27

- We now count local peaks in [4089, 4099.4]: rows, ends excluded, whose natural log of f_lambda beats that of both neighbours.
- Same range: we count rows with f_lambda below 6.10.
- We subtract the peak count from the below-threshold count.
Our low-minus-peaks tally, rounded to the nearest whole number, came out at 10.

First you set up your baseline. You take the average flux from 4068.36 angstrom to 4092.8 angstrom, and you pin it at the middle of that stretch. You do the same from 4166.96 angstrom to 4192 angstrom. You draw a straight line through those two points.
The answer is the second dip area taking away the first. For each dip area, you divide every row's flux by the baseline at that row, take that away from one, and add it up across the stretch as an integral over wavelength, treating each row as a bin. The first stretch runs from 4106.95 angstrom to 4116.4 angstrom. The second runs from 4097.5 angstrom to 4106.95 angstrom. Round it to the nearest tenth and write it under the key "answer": -1.5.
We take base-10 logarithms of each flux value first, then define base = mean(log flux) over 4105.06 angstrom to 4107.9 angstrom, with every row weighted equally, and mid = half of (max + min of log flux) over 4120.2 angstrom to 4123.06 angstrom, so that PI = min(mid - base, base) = 0.022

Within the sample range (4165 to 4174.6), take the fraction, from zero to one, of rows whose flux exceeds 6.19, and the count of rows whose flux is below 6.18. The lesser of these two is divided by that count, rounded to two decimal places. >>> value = 0.17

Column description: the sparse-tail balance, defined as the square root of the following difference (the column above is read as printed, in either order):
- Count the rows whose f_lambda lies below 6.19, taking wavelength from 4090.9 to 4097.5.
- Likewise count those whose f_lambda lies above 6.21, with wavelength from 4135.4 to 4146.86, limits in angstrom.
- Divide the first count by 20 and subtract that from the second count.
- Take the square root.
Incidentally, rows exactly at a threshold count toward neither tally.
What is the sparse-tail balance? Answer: 1.9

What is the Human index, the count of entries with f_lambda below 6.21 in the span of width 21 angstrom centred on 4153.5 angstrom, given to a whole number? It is 22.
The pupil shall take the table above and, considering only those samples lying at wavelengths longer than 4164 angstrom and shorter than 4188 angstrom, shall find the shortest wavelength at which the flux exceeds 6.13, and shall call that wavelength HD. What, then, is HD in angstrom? 4165.52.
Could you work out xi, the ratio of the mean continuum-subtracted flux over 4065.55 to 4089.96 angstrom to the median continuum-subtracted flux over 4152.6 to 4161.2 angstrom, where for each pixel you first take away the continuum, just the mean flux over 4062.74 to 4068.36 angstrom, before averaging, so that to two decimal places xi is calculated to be 0.59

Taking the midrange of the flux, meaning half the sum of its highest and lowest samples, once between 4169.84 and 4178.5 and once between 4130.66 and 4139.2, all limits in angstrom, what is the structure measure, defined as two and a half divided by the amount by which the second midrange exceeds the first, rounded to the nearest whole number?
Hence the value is -29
